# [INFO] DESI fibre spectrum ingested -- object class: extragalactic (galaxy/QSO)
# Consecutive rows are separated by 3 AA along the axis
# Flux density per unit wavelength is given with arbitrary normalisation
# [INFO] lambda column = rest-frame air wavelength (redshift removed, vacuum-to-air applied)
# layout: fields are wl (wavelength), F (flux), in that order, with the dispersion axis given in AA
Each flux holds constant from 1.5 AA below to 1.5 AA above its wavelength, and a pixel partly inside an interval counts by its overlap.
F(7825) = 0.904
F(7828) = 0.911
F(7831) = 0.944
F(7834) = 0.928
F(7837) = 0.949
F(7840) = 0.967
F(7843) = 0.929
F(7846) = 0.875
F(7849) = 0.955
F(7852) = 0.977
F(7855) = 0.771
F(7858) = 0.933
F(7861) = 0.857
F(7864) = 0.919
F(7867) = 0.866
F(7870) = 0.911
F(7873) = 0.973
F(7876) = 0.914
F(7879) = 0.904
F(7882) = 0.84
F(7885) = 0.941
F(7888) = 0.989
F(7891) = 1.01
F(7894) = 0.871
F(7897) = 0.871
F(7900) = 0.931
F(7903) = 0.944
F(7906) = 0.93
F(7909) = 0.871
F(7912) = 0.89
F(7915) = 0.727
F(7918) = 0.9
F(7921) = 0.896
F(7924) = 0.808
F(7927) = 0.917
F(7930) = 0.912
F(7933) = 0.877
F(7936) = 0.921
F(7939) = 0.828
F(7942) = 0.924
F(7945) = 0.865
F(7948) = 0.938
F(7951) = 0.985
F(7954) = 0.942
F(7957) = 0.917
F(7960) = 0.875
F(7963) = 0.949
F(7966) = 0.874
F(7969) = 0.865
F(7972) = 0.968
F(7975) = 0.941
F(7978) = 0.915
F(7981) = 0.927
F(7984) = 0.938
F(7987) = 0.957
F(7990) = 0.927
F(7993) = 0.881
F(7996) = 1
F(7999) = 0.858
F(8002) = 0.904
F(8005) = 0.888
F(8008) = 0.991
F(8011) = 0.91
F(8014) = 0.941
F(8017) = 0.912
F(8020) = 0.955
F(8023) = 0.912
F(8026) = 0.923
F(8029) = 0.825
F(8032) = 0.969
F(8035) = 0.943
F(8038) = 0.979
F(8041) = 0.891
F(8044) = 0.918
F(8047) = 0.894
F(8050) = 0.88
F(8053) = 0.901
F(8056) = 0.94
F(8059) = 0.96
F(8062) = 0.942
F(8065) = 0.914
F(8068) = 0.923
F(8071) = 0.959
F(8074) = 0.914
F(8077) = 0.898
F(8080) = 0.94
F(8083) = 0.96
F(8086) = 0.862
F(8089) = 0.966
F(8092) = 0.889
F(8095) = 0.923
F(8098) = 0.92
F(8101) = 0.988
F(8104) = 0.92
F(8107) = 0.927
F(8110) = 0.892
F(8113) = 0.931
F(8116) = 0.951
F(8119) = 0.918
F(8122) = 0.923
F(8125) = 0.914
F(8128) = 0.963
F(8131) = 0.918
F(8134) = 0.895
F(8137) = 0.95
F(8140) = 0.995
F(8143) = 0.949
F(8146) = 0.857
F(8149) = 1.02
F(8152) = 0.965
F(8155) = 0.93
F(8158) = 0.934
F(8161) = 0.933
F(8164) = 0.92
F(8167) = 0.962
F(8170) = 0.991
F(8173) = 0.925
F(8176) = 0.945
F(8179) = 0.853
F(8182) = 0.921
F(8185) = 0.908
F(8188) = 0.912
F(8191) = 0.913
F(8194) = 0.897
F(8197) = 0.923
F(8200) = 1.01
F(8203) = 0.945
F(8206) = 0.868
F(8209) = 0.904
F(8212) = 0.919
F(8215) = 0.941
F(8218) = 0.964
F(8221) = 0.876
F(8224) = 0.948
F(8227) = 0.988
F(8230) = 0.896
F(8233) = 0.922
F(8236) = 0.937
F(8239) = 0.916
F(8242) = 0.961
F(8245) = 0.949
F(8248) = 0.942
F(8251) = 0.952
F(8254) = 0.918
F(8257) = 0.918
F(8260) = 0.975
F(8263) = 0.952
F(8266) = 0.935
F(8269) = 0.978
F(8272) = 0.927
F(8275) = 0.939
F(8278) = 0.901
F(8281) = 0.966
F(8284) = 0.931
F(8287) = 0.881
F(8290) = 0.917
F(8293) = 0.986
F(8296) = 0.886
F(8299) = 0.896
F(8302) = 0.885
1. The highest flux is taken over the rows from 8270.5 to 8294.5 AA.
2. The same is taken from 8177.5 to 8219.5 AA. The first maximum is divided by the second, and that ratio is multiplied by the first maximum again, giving 0.96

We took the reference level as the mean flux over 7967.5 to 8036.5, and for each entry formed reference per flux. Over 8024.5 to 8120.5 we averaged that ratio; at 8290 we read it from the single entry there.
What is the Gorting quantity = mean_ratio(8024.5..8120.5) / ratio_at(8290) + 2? 2.99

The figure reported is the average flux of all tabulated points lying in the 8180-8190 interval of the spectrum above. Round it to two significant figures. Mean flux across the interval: 0.91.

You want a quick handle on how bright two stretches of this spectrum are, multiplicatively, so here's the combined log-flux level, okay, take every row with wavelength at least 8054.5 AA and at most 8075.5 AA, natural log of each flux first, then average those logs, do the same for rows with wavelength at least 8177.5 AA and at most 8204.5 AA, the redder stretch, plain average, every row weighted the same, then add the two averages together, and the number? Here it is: -0.150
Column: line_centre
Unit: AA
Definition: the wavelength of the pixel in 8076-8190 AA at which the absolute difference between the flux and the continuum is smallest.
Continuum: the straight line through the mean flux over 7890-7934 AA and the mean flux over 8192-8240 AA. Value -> 8131 AA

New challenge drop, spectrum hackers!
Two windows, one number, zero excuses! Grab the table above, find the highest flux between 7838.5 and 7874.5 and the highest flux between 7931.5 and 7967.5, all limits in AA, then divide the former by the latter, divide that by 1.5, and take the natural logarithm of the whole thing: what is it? -0.414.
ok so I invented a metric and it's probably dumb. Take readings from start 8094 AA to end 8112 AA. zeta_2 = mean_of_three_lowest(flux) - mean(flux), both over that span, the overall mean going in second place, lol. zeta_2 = -0.018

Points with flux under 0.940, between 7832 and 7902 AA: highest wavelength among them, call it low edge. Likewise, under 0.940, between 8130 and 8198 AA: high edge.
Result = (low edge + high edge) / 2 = 8048.5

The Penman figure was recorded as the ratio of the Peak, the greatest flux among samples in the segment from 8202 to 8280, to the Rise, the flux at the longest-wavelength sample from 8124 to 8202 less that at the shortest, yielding 10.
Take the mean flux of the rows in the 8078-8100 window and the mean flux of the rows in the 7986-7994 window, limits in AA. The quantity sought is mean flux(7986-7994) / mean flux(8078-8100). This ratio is 1.00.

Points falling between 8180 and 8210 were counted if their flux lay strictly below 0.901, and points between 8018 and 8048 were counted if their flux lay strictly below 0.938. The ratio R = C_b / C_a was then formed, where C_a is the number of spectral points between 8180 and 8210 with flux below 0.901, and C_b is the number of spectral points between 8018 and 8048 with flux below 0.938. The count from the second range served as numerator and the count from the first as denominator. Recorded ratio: 3.0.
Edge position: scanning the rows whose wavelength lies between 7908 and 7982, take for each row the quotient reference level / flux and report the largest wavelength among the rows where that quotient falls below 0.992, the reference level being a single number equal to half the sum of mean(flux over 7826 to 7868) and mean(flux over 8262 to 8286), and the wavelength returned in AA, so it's 7975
